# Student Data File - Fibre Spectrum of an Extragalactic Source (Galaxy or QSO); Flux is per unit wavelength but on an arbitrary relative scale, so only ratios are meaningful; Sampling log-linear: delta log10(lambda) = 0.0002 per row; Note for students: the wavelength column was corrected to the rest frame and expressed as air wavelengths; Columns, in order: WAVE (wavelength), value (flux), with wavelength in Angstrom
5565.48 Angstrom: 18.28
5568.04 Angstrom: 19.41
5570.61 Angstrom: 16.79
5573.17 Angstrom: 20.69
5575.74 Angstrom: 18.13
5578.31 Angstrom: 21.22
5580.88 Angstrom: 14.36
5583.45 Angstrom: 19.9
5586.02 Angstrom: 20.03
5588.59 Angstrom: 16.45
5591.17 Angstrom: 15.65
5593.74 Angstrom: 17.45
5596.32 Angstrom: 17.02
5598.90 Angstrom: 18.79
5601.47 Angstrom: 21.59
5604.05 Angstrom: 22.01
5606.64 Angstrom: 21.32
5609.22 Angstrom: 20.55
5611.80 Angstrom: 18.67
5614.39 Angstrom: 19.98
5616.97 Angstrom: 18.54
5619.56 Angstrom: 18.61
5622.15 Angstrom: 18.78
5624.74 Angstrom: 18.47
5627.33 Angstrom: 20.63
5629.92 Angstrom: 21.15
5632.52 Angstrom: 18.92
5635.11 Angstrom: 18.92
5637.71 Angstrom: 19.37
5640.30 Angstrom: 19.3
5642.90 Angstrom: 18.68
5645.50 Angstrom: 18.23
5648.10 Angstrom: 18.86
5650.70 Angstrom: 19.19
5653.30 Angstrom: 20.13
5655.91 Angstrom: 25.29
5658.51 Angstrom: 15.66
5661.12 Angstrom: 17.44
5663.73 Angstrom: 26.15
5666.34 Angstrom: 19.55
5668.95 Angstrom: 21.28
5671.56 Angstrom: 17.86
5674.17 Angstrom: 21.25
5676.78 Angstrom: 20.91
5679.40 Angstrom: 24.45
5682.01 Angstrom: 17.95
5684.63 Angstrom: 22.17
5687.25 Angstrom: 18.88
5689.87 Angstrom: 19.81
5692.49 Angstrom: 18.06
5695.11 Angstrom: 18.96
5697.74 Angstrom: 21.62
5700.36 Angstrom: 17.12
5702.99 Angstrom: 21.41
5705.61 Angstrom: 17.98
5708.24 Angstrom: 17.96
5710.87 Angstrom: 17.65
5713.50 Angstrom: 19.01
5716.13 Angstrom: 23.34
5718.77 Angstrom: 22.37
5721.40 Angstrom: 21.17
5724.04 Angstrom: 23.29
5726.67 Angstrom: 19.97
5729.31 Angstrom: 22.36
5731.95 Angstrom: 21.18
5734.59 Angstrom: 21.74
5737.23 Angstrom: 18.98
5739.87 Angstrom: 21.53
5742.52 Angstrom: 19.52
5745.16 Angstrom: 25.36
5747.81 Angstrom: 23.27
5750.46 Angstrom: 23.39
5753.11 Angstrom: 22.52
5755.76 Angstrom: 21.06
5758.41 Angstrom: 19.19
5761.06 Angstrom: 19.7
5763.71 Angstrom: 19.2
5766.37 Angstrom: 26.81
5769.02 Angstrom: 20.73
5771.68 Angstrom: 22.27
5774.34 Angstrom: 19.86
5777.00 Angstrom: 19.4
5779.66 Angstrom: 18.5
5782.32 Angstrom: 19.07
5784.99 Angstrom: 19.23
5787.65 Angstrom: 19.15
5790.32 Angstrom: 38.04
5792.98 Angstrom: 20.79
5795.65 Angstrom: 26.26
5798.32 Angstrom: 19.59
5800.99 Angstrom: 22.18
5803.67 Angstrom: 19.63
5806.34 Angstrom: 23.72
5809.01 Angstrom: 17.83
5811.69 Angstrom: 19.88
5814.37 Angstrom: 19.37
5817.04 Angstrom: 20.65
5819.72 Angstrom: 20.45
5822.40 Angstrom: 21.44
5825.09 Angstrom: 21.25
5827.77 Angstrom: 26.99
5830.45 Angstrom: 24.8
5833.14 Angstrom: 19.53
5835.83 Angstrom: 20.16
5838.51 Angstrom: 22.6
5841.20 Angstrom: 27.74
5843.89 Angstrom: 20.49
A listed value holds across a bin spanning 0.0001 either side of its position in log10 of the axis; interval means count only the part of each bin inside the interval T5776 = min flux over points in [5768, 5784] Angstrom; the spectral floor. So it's 18.5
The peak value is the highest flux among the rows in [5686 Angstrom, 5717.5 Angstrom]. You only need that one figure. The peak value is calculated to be 23.34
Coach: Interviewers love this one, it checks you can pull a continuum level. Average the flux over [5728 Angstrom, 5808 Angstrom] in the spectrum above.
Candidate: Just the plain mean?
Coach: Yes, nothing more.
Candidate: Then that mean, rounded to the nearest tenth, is 21.8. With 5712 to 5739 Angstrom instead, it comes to 21.3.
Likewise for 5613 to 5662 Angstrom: 19.3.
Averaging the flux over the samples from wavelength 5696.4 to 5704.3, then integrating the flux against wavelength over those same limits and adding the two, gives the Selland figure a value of 178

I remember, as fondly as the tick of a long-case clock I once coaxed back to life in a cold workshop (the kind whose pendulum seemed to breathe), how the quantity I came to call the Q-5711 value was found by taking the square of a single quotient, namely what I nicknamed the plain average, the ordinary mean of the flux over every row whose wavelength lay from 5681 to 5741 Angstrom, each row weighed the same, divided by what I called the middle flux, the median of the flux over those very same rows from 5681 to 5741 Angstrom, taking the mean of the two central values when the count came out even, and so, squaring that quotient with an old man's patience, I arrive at 1.02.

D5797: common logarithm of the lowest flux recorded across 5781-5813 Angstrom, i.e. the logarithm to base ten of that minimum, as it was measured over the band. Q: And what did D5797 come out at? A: 1.25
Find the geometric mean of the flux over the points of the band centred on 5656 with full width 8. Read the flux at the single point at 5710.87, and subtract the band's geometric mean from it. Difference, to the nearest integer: -2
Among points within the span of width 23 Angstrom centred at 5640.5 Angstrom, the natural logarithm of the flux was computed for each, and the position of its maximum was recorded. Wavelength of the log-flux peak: 5629.92 Angstrom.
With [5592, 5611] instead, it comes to 5604.05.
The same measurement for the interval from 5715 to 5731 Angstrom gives 5716.13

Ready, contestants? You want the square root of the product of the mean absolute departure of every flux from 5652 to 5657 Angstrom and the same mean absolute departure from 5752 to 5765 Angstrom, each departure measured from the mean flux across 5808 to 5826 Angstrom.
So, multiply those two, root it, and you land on 1.7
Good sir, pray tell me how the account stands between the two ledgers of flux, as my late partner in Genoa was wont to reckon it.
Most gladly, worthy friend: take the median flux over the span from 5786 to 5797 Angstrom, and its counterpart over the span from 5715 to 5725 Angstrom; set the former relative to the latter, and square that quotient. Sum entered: 1.06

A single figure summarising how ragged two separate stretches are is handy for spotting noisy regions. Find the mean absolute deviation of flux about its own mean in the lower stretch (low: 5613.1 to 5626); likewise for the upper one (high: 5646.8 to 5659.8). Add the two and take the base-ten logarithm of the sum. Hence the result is 0.439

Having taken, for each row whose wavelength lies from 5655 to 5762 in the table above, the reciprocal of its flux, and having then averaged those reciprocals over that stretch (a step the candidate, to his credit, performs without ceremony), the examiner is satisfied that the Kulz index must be 0.0490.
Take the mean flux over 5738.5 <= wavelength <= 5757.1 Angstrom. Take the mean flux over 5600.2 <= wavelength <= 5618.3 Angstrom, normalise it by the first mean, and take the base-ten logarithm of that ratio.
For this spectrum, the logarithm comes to -0.04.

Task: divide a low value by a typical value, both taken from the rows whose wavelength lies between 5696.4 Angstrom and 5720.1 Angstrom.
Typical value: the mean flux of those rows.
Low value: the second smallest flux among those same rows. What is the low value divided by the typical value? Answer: 0.890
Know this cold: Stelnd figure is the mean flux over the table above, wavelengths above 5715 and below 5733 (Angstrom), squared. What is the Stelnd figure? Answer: 482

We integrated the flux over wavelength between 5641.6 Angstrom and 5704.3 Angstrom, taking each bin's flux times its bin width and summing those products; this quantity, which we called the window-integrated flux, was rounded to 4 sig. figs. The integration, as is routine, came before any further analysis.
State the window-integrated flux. 1256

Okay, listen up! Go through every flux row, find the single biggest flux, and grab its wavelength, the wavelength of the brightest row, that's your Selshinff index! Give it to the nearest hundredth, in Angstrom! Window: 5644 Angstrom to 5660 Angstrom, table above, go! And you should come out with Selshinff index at 5655.91 Angstrom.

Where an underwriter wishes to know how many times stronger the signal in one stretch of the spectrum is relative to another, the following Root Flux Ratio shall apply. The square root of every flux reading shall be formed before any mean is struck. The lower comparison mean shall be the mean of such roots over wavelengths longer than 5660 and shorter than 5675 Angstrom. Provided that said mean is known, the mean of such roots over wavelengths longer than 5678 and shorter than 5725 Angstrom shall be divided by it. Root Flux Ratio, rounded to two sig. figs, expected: 0.99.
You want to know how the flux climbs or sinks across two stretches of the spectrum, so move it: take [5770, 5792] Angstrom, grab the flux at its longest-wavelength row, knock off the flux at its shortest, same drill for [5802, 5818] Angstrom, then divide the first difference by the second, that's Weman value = 15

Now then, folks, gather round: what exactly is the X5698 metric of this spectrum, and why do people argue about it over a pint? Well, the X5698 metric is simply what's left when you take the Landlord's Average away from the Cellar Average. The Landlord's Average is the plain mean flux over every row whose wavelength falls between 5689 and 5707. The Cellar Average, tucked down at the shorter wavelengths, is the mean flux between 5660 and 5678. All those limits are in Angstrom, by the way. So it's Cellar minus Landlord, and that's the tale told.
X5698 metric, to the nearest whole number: 1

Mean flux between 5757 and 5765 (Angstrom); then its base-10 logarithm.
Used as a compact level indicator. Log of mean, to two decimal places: 1.29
